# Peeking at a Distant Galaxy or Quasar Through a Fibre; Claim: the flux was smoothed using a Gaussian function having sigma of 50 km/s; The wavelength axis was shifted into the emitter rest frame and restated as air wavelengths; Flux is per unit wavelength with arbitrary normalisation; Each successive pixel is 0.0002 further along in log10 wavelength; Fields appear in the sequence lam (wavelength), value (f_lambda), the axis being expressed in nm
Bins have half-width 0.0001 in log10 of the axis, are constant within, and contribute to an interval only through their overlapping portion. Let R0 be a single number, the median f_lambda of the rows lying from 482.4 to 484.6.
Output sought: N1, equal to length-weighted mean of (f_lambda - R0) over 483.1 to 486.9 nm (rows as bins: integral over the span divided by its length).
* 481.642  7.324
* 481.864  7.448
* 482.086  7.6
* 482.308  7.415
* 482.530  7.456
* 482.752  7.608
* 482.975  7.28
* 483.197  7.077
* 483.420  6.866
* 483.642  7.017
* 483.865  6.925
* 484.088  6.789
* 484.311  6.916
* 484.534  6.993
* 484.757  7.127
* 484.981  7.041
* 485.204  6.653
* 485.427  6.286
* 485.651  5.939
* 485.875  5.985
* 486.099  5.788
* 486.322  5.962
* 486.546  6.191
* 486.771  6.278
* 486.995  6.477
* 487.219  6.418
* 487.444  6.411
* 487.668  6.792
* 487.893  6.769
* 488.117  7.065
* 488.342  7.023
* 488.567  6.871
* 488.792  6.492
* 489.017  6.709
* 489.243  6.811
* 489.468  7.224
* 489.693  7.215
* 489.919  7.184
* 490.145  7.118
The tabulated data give -0.4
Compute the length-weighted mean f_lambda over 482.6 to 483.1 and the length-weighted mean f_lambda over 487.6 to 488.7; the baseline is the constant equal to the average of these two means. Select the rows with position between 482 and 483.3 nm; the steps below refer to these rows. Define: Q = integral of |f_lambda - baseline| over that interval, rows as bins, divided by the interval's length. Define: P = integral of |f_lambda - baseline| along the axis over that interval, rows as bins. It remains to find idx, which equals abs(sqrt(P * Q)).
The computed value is 0.3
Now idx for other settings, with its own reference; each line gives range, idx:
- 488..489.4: 0.4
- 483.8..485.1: 0.2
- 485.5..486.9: 1.3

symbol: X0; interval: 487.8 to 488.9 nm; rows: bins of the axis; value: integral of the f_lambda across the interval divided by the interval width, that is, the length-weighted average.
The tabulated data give 6.9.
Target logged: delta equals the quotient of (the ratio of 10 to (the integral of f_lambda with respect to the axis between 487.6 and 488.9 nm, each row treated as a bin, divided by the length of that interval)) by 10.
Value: 0.146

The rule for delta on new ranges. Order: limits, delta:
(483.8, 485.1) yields 0.144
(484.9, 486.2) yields 0.160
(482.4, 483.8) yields 0.139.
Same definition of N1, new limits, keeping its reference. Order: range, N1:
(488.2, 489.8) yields -0.1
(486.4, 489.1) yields -0.4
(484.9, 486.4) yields -0.8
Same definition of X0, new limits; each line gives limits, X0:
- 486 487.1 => 6.1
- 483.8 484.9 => 7.0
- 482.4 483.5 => 7.3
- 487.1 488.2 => 6.7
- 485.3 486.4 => 6.0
